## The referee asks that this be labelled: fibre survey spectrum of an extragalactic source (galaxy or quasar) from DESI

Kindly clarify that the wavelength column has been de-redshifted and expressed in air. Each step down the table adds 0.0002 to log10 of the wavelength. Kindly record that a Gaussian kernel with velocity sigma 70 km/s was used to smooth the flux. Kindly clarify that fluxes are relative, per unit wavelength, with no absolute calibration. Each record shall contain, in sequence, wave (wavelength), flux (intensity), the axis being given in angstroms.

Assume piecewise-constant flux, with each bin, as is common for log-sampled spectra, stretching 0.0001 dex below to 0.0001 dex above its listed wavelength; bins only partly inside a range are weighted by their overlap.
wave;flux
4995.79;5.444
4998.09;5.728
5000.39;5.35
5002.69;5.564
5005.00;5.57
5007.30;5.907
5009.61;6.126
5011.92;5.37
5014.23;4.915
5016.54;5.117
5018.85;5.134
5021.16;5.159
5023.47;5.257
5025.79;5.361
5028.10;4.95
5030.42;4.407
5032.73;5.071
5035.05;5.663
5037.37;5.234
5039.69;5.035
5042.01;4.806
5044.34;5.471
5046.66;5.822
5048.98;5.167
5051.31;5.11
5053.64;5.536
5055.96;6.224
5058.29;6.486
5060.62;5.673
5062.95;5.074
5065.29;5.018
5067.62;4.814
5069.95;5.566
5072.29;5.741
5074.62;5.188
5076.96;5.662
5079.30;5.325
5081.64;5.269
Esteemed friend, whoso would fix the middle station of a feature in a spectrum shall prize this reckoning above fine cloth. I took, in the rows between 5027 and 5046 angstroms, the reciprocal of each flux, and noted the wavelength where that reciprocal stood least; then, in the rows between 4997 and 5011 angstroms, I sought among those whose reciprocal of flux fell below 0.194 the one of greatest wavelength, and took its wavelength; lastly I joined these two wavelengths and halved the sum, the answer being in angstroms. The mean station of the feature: 5022.3 angstroms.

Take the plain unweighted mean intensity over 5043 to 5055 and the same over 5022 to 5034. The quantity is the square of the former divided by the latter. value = 5.9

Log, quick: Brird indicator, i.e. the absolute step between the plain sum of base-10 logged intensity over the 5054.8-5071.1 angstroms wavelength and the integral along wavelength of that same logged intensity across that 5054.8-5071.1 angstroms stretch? 6.9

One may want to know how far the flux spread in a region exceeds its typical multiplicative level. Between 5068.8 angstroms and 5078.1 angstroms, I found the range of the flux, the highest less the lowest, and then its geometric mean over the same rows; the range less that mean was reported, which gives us -4.98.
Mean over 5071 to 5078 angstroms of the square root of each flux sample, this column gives 2.35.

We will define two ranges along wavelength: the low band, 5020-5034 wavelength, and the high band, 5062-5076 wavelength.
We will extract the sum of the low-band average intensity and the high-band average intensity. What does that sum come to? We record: 10.3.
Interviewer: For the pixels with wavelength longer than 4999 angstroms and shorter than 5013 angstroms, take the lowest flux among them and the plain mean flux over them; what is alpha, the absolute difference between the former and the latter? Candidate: 0.3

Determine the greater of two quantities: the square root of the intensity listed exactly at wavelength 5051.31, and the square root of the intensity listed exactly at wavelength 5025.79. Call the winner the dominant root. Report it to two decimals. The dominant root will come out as 2.32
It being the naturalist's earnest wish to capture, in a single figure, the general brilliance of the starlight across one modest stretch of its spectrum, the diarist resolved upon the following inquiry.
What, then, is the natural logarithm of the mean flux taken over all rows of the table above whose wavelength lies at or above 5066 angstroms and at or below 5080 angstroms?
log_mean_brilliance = 1.68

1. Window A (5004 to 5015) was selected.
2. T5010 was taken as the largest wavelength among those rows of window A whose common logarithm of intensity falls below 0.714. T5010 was 5014.23 angstroms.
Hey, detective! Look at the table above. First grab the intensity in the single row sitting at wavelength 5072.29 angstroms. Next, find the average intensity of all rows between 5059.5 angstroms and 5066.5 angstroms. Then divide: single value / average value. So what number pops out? 1.09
